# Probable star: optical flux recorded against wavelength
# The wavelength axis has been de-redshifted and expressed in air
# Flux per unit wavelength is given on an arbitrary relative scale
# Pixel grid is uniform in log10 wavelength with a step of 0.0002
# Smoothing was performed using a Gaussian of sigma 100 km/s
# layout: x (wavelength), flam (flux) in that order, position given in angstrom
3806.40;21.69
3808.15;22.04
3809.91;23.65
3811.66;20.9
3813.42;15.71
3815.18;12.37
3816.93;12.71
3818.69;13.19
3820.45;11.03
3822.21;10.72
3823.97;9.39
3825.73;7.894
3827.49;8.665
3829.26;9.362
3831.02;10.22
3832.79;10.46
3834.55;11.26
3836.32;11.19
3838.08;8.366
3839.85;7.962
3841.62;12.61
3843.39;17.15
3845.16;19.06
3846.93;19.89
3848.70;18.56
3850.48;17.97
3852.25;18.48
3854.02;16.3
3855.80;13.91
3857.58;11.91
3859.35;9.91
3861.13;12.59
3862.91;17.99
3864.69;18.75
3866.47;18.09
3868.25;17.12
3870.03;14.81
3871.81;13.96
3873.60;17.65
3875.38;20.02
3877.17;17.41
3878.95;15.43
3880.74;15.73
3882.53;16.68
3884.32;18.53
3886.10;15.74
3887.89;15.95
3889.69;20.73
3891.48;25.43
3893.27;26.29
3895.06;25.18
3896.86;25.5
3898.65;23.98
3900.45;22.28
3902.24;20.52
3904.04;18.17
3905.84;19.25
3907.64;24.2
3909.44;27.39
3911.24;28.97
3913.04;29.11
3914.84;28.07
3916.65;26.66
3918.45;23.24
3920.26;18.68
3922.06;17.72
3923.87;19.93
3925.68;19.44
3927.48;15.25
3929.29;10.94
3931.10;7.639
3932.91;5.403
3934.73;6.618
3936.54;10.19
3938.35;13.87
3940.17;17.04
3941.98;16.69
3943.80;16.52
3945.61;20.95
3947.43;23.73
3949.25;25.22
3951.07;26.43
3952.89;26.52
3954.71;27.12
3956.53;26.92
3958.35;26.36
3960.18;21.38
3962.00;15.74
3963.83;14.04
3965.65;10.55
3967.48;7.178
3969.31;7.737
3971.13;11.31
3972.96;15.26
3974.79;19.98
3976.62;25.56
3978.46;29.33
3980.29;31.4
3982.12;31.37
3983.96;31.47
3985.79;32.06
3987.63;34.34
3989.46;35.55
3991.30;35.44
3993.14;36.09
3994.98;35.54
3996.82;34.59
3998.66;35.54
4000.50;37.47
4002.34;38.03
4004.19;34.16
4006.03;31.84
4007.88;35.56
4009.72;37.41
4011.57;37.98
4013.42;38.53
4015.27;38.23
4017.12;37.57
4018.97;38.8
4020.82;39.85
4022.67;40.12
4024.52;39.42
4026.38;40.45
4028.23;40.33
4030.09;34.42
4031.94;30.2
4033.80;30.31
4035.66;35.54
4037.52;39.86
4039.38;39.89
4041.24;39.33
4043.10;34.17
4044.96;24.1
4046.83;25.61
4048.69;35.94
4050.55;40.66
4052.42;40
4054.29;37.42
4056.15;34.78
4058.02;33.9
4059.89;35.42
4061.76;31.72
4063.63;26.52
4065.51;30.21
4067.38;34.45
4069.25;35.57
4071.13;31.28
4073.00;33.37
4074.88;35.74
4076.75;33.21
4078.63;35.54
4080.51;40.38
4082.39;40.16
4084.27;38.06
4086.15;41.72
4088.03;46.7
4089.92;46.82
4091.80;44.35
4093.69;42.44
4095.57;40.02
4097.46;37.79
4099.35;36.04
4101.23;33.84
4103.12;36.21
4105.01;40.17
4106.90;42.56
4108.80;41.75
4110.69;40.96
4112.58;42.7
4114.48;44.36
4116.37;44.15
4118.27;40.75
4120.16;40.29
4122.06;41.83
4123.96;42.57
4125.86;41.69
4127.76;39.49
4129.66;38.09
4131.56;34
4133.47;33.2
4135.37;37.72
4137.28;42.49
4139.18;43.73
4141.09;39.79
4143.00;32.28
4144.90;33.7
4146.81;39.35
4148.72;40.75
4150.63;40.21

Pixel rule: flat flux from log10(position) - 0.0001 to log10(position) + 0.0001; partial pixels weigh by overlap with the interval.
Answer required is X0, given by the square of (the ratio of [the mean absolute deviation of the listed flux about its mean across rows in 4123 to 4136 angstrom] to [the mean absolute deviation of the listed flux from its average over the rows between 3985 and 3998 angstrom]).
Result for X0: 7.6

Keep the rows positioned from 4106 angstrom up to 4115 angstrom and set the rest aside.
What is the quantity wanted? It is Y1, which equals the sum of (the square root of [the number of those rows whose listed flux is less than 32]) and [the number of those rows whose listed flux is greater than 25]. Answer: 5.0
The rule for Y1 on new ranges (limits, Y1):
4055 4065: 6.4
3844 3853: 2.2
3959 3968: 2.2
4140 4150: 5.0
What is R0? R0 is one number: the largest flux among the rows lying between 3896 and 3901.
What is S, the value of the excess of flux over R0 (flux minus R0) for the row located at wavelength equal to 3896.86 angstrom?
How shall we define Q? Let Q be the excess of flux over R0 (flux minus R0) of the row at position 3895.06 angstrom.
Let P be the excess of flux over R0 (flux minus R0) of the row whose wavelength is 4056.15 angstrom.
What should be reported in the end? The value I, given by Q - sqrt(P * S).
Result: 0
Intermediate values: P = 9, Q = 0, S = 0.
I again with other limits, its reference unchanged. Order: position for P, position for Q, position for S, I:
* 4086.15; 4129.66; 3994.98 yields 0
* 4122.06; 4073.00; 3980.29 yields -2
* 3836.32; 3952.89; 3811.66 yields -7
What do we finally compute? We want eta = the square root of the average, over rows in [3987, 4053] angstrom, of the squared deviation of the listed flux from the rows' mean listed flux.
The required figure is 3.9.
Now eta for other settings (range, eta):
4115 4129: 1.4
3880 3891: 1.8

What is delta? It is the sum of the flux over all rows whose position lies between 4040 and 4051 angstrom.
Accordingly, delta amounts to 200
